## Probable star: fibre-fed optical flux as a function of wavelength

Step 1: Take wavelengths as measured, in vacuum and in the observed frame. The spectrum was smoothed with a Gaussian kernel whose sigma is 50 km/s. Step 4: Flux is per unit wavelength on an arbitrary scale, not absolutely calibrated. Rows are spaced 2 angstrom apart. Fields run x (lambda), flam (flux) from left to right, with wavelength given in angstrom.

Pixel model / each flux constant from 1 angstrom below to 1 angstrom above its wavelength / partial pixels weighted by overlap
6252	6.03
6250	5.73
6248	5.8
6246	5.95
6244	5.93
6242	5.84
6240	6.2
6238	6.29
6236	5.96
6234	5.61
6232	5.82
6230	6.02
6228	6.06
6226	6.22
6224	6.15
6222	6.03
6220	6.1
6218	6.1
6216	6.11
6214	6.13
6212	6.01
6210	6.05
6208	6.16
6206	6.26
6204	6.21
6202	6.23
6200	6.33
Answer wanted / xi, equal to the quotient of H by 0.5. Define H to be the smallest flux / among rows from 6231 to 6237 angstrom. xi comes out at 11.2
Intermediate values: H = 5.61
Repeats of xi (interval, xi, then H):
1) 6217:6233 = 11.6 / 5.82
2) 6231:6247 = 11.2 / 5.61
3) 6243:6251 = 11.5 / 5.73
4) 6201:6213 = 12.0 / 6.01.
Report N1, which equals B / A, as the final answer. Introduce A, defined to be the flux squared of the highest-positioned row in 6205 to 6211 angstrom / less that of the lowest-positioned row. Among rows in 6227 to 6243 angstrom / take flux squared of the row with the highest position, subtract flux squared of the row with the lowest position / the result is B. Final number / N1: 1.0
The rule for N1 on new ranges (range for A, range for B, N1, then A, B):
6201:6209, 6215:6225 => -0.6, -0.9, 0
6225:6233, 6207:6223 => 0.3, -4.8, -2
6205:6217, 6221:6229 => -0.2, -1.9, 0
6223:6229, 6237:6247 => 3.8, -1.1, -4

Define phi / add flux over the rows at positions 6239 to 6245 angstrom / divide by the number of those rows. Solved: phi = 5.99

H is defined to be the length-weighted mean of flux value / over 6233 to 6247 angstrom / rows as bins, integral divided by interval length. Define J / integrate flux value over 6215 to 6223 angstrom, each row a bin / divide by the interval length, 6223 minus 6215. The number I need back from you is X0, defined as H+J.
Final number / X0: 12.05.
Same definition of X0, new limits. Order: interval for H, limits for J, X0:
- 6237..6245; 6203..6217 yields 12.20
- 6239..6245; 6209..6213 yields 12.02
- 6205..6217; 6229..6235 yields 11.94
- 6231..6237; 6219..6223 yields 11.86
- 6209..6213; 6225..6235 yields 11.98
